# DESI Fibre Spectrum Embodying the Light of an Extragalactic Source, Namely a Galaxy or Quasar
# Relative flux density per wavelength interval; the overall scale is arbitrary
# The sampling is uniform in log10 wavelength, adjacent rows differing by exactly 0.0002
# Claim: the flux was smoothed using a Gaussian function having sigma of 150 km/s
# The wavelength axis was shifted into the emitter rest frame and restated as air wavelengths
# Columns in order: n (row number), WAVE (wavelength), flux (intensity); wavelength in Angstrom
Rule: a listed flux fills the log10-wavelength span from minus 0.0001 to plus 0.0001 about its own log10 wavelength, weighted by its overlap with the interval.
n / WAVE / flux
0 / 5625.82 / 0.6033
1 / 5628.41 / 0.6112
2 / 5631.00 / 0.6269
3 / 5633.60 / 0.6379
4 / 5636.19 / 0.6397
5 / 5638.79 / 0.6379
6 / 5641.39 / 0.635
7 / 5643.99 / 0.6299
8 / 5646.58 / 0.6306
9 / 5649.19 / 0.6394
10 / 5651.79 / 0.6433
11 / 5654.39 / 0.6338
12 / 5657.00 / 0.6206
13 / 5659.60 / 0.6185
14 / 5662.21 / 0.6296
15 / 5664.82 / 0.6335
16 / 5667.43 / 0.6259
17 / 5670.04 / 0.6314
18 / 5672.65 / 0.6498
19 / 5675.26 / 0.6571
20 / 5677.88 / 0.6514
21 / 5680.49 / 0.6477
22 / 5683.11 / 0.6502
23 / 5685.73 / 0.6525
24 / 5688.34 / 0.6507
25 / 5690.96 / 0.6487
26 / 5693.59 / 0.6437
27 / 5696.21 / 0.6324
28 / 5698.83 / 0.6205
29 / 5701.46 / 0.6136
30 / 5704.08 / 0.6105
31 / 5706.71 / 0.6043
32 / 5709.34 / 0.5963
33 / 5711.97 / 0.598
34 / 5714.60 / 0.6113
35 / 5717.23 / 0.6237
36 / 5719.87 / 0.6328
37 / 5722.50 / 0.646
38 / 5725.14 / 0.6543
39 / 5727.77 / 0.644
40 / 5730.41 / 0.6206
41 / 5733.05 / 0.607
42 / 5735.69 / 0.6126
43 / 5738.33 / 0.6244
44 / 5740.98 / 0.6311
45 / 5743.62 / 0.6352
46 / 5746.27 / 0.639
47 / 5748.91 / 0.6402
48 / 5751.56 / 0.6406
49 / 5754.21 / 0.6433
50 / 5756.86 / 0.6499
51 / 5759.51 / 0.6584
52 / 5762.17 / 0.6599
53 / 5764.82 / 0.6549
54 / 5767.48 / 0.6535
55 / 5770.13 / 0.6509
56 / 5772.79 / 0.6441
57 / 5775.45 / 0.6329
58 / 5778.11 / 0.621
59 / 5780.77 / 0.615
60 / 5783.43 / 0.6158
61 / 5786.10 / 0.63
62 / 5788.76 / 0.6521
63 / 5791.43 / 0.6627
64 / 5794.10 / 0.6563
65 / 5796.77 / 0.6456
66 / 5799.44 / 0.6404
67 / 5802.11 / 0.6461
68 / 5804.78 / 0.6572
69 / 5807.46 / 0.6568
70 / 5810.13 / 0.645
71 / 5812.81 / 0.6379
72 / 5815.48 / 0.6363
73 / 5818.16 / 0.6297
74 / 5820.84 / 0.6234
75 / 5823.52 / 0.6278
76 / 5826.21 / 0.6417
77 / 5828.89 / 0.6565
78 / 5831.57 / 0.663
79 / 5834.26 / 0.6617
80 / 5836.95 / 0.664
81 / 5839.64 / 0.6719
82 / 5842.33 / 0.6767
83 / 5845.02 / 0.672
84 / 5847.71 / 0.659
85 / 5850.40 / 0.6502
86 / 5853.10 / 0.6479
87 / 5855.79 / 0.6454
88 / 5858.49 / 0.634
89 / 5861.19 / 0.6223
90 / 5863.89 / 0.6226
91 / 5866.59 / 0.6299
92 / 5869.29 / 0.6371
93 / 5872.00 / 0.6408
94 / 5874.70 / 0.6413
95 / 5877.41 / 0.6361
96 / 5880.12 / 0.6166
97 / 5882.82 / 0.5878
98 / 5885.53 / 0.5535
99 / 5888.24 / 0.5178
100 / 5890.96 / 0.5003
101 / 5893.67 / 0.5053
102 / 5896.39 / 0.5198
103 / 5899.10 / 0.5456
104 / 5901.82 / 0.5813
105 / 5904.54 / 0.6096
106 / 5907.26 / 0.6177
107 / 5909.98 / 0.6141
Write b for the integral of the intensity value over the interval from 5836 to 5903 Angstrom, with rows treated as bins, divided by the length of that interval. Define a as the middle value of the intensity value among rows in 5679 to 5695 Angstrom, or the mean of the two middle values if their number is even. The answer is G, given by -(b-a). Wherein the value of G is 0.039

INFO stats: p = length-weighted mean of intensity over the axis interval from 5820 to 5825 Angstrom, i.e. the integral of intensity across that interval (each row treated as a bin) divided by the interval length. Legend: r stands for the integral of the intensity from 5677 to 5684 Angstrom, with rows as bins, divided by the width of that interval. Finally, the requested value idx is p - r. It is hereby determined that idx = -0.02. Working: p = 0.63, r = 0.650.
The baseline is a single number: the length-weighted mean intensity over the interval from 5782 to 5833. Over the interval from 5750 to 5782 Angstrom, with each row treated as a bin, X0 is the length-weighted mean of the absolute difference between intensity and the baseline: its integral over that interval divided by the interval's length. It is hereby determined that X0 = 0.0109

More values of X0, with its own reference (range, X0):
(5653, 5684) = 0.0125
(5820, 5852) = 0.0184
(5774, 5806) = 0.0137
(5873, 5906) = 0.0745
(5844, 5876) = 0.0109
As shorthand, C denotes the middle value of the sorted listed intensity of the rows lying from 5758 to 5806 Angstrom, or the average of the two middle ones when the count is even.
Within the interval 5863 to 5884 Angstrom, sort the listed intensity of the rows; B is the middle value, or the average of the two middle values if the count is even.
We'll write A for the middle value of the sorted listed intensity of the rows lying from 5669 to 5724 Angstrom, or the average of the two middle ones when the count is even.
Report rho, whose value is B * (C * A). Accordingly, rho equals 0.260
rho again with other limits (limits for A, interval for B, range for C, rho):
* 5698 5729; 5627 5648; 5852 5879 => 0.249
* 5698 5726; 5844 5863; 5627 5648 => 0.252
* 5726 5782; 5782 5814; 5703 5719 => 0.251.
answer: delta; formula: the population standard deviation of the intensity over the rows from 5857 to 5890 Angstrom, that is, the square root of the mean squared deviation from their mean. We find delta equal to 0.0374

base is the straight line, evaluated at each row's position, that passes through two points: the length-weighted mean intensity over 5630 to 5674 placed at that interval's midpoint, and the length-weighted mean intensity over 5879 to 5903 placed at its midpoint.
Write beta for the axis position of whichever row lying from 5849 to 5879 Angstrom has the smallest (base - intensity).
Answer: 5850.40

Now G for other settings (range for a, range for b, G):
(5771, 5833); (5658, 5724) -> 0.010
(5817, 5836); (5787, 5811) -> -0.009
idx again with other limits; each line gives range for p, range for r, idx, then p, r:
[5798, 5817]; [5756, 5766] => -0.01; 0.65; 0.656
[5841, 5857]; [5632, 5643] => 0.02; 0.66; 0.637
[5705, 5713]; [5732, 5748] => -0.03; 0.60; 0.626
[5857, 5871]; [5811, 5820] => -0.01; 0.63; 0.635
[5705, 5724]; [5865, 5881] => -0.02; 0.62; 0.634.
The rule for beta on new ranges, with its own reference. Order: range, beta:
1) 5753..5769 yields 5762.17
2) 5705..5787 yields 5762.17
